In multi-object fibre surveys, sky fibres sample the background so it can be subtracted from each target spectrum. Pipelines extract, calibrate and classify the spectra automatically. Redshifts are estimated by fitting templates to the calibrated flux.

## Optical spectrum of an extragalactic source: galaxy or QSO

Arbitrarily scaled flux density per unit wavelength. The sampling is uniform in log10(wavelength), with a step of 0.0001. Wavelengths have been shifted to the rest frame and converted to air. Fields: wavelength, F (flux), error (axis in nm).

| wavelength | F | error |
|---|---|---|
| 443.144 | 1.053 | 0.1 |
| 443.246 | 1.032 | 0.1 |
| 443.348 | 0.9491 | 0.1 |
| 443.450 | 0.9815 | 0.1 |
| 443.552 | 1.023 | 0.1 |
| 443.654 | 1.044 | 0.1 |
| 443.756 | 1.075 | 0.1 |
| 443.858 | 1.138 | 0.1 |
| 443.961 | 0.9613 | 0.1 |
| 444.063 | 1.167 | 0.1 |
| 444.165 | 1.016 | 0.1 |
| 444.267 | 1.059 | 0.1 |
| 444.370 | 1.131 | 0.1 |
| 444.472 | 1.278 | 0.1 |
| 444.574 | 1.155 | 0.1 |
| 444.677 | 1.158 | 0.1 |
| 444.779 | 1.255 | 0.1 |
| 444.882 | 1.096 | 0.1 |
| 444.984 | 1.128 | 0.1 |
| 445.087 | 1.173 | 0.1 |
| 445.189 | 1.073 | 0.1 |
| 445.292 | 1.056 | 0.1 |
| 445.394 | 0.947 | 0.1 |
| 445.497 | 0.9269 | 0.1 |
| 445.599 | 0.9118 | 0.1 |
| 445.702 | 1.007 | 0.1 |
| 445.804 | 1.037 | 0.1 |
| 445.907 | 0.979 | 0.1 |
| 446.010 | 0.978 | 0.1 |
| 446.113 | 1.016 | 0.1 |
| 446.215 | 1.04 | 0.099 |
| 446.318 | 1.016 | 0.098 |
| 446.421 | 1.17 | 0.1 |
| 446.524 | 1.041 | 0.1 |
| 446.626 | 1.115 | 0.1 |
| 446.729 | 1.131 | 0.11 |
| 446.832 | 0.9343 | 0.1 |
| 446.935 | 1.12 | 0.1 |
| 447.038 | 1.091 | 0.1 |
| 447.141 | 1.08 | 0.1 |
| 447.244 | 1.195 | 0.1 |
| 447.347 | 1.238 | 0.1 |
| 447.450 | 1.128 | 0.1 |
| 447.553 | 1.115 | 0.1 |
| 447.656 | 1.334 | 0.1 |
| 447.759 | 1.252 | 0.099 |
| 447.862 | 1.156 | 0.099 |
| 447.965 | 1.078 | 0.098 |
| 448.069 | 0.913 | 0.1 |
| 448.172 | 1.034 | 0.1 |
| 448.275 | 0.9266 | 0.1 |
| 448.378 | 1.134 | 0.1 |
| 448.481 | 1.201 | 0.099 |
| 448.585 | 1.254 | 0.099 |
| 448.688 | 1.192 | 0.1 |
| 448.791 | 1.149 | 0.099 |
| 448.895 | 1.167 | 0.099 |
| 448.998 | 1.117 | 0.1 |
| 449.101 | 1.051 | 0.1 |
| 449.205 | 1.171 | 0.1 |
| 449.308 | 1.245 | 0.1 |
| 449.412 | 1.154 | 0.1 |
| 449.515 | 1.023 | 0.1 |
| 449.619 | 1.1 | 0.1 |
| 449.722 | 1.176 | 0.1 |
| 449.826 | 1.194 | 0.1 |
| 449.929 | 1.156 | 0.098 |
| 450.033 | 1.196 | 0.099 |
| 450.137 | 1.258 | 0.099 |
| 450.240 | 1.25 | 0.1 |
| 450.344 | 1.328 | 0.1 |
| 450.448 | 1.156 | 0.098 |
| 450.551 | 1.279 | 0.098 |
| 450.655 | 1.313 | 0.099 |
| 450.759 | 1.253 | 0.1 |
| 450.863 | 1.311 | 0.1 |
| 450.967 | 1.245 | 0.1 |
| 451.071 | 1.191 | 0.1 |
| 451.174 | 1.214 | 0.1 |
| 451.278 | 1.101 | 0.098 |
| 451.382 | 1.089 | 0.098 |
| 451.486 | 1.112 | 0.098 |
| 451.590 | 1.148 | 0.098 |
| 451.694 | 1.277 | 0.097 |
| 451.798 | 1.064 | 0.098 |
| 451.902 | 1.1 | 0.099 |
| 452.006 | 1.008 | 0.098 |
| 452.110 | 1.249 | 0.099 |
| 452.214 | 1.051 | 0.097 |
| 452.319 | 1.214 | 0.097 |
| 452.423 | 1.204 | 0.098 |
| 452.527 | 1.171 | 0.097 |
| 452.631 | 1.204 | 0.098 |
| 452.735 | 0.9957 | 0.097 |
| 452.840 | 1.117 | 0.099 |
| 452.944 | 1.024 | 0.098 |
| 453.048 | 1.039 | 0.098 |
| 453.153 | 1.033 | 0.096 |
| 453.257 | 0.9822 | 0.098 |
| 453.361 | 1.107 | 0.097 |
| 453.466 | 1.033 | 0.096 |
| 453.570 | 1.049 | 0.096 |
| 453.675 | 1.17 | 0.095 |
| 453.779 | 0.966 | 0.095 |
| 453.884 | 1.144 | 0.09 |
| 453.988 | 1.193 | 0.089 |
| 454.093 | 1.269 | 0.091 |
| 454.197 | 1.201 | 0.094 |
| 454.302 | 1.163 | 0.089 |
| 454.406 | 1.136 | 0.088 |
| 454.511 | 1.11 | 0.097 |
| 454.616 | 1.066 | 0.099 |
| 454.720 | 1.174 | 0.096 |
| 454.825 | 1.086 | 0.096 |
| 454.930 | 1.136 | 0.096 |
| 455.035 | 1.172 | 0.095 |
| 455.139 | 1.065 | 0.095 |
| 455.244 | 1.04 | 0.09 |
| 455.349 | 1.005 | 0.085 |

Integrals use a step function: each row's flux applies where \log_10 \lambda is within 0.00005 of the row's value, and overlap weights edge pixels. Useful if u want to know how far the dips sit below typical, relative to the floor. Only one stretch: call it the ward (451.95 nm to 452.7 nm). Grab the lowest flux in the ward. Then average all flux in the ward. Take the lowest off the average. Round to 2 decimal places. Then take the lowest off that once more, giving -0.86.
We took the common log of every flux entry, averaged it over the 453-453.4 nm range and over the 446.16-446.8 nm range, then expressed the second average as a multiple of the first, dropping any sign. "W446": 2.1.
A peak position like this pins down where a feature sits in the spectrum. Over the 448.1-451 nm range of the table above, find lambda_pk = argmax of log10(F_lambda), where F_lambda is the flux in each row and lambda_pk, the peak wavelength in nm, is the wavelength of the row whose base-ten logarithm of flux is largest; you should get 450.344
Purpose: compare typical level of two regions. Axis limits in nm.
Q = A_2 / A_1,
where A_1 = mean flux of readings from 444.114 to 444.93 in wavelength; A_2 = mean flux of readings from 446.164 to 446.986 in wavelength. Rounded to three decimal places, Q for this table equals 0.937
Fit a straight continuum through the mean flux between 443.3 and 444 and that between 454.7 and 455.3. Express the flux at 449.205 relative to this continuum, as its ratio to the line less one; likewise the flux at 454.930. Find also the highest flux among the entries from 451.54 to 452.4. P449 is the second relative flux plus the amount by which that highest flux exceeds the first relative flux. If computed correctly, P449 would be 1.20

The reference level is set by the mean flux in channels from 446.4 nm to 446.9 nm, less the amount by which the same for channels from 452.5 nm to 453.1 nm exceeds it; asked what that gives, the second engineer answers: 1.06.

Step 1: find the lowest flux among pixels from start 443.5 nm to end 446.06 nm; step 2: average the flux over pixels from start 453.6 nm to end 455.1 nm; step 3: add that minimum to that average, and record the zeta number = 2.05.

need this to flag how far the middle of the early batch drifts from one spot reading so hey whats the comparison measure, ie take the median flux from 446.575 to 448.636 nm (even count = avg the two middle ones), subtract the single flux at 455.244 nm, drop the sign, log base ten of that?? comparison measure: -1.08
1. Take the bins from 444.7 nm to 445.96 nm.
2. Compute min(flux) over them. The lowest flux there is 0.9118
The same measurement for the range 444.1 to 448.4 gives 0.9118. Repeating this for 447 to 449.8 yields 0.913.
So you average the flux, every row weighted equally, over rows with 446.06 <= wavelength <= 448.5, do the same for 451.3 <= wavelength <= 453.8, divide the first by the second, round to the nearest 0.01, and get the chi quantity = 1.00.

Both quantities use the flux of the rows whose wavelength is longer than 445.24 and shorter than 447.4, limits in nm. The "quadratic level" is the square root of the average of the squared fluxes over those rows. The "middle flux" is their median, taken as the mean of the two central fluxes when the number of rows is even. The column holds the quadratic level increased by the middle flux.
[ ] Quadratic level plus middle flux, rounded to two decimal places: 2.09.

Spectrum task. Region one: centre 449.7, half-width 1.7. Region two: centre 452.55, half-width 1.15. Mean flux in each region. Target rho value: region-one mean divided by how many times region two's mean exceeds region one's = 1.23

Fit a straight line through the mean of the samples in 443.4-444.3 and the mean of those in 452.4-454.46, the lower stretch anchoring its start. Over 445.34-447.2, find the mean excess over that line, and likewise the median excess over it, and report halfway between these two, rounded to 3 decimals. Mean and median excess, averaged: -0.037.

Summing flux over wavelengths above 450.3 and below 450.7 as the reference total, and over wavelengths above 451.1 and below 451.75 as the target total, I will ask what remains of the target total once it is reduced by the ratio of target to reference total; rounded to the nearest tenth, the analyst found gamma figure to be 5.6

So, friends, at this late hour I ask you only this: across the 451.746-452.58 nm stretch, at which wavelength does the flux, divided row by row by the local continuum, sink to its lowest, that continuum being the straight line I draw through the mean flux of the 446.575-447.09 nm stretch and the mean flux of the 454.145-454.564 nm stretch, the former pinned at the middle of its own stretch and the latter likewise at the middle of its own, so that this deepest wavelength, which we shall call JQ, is 452.006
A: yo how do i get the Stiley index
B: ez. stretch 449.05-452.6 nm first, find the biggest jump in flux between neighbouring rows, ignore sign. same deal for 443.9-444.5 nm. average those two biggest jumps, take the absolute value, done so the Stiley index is 0.223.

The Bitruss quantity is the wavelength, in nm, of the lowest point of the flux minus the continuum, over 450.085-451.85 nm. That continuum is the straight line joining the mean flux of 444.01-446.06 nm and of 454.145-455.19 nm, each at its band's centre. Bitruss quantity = 451.798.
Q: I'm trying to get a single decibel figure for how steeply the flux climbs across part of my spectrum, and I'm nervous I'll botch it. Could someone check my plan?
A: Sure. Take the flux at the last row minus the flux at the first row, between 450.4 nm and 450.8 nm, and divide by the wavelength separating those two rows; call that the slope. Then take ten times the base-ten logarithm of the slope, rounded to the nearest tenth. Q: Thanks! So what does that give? -5.1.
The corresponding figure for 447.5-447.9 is -8.8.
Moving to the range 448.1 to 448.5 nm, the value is -2.7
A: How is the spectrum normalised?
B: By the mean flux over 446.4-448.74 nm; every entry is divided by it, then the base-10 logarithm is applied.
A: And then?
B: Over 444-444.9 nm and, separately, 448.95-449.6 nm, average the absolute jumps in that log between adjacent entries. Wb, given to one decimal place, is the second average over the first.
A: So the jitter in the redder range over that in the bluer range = 1.0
